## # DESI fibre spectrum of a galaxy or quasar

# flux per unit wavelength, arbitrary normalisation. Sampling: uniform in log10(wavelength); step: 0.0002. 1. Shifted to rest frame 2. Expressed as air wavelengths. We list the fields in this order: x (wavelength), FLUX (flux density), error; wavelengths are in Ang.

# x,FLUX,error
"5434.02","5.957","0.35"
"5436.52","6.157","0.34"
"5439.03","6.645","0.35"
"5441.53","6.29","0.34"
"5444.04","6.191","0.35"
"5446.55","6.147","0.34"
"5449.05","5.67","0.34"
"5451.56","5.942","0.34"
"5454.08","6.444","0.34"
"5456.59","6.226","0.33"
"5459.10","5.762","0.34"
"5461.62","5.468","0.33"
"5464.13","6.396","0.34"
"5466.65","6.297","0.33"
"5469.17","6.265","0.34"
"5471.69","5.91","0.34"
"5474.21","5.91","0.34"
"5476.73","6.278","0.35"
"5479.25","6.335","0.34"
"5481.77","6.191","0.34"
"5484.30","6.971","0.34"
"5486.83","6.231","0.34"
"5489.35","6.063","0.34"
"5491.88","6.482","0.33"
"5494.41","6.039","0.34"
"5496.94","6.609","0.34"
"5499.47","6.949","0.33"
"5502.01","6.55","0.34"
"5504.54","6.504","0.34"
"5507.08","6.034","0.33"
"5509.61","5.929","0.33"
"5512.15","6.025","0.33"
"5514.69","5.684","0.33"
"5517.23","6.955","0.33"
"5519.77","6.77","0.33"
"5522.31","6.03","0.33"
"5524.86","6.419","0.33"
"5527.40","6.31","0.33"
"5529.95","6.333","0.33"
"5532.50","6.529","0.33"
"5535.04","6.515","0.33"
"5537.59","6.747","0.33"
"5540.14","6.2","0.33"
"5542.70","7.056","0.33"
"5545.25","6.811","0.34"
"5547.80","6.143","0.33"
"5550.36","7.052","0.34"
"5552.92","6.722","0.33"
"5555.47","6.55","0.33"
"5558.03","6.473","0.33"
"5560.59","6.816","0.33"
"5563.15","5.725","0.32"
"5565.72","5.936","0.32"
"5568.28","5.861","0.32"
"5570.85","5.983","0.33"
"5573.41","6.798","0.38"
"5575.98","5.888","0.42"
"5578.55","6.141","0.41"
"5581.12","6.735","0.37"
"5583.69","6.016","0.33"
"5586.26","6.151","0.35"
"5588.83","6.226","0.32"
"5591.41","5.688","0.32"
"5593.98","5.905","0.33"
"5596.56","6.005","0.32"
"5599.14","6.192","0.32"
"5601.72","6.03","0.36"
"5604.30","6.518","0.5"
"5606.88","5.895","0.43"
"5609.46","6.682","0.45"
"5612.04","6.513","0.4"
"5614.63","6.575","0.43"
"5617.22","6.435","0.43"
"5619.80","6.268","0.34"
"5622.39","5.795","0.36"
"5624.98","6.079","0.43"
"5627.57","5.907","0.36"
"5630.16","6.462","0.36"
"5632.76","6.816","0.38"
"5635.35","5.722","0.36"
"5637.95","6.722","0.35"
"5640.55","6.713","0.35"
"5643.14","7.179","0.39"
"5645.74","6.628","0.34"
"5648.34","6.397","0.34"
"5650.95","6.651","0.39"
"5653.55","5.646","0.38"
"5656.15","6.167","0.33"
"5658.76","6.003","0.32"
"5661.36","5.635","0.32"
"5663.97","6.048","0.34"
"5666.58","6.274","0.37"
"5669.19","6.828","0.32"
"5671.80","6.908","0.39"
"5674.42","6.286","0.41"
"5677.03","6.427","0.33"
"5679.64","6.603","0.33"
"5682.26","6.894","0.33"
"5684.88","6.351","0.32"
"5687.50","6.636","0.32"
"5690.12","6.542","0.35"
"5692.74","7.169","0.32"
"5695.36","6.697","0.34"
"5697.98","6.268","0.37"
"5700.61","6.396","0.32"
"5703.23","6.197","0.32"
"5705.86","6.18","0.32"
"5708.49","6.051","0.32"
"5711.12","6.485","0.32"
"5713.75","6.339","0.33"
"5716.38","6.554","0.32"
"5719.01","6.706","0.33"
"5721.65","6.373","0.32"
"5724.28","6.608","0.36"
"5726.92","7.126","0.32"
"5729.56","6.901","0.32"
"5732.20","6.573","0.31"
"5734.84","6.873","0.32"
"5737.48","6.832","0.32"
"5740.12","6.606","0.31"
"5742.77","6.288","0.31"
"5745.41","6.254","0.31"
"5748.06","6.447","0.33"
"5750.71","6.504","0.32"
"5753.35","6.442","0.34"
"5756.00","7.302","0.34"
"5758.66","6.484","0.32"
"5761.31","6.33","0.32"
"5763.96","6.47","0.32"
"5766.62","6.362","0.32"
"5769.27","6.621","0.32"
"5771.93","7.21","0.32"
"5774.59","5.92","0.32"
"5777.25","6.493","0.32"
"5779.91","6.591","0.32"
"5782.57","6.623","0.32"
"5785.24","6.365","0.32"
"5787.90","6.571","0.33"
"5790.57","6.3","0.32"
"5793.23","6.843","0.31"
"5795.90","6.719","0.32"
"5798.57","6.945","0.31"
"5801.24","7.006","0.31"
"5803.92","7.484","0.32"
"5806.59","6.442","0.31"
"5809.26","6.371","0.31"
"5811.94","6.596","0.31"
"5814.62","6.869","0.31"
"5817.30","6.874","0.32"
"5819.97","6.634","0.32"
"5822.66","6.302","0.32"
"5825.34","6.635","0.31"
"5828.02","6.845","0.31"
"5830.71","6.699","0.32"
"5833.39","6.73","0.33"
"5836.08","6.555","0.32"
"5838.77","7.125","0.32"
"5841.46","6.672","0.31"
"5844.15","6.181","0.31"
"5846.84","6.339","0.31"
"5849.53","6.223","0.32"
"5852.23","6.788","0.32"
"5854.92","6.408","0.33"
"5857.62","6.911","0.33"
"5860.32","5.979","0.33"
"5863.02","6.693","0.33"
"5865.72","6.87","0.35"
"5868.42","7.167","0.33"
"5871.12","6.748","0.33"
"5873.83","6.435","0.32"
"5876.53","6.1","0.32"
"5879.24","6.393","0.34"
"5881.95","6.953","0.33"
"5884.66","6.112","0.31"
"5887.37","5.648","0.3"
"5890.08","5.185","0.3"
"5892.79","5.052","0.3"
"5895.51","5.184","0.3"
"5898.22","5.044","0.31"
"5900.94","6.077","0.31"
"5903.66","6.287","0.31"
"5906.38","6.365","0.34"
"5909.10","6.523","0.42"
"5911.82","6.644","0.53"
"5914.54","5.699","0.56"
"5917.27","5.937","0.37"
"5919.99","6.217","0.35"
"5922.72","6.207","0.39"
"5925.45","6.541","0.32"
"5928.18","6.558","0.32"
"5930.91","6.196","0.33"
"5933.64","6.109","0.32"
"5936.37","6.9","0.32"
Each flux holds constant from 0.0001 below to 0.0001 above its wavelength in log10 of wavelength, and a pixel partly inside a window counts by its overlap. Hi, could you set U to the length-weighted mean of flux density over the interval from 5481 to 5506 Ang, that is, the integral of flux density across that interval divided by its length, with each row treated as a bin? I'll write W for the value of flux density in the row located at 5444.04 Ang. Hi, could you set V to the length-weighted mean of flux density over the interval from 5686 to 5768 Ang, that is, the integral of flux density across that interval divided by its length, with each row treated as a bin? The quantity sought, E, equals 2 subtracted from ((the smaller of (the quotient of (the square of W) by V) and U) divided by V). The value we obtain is -1.11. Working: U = 6.5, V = 6.55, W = 6.191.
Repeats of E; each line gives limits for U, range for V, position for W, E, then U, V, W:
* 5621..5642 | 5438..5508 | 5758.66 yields -0.99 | 6.3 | 6.24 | 6.484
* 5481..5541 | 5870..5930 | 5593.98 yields -1.06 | 6.4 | 6.08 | 5.905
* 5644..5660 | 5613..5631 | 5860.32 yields -1.07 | 6.3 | 6.22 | 5.979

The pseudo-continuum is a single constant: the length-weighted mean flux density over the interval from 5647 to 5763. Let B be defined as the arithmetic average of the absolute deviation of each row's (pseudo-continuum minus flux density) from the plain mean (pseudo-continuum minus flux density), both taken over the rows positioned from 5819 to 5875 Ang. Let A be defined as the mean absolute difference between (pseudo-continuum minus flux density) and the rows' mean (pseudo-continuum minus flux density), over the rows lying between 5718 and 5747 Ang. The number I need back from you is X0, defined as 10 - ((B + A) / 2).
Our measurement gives 9.77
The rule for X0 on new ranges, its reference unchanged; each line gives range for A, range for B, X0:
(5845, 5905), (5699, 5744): 9.63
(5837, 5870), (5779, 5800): 9.76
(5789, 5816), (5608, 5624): 9.75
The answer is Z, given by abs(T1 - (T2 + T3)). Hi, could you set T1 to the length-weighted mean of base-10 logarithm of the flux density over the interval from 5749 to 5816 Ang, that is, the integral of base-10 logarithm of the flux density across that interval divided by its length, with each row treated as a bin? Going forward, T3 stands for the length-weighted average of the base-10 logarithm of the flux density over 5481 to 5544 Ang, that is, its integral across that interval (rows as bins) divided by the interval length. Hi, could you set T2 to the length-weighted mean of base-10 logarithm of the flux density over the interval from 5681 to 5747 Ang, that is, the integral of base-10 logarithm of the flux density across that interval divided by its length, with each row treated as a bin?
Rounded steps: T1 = 0.821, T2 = 0.816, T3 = 0.806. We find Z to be 0.801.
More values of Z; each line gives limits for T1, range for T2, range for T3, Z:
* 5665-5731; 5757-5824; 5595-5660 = 0.804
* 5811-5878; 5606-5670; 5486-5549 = 0.785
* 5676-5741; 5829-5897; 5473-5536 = 0.786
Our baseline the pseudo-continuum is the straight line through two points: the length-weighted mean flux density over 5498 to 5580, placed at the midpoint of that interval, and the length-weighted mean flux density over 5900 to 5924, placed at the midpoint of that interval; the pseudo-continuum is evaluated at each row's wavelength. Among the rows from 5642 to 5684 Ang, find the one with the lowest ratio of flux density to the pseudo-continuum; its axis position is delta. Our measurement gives 5661.36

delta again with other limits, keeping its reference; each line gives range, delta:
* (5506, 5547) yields 5514.69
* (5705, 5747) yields 5708.49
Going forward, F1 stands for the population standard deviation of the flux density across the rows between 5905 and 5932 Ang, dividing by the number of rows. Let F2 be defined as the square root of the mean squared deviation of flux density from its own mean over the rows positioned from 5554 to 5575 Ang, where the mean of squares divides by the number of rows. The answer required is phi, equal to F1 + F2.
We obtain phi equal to 0.70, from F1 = 0.285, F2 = 0.41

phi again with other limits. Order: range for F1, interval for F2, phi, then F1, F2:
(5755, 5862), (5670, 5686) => 0.58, 0.331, 0.25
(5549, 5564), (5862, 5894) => 1.07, 0.416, 0.66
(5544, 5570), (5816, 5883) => 0.74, 0.439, 0.31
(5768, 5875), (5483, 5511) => 0.67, 0.321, 0.35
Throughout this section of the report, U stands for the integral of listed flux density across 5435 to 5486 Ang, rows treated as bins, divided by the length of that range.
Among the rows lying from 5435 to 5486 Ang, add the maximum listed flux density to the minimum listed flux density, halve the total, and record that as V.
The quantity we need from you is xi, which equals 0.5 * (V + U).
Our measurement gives 6.20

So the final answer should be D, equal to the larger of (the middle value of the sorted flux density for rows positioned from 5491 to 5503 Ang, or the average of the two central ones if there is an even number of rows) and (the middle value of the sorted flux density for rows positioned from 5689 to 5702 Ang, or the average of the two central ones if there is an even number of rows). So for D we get 6.55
